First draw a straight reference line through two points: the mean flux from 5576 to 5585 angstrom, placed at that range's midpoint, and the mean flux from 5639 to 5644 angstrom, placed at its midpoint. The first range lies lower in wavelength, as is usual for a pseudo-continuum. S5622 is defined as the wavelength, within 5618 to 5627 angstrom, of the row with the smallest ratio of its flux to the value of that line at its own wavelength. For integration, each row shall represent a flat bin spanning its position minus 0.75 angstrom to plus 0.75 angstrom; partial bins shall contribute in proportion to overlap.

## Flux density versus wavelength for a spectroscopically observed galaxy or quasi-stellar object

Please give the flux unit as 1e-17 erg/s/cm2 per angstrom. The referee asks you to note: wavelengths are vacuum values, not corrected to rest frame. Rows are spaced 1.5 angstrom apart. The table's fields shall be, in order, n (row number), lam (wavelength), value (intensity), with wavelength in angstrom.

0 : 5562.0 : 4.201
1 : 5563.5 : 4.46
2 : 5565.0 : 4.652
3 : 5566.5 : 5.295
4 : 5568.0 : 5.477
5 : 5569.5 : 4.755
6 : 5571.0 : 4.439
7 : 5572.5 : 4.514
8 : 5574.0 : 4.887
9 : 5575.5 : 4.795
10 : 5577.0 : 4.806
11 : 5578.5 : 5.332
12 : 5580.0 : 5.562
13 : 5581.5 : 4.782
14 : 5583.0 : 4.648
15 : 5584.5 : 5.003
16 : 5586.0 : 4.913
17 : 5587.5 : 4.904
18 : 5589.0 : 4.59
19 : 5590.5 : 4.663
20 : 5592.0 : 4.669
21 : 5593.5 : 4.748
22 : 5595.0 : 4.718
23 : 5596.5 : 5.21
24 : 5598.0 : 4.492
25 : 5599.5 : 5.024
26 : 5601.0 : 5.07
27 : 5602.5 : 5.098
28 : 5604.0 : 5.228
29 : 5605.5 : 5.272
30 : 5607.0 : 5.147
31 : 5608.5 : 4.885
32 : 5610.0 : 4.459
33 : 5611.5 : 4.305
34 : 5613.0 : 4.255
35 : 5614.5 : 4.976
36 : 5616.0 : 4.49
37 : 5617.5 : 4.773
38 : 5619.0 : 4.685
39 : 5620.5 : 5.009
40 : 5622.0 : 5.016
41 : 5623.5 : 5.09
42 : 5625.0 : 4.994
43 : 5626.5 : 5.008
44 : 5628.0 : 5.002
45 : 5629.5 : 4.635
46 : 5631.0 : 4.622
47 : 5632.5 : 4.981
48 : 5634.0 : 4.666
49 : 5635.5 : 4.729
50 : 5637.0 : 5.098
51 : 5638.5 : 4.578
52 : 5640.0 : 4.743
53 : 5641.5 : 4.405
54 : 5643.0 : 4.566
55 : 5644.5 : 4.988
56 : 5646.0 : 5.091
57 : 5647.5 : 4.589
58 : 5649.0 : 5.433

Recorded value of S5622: 5619.0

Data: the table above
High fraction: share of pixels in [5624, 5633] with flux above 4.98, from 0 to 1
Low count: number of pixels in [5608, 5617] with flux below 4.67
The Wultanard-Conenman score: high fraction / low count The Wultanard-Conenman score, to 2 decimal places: 0.17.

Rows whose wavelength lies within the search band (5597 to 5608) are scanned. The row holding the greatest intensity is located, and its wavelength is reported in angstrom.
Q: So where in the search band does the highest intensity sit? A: 5605.5 angstrom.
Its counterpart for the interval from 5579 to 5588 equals 5580.0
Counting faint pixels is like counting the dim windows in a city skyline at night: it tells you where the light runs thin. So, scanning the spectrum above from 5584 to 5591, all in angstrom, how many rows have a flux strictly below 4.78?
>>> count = 2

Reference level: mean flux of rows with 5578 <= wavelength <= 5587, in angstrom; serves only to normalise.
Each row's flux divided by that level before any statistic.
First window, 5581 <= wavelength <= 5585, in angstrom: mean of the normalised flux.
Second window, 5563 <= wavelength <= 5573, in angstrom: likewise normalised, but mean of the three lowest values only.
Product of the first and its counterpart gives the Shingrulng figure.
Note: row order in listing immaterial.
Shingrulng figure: 0.85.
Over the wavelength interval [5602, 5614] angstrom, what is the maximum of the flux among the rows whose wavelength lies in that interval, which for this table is 5.272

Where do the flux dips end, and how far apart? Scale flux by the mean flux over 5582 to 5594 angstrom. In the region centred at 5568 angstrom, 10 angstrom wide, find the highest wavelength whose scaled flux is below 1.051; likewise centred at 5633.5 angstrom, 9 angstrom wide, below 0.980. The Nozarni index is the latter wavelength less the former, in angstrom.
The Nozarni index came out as 61.5 angstrom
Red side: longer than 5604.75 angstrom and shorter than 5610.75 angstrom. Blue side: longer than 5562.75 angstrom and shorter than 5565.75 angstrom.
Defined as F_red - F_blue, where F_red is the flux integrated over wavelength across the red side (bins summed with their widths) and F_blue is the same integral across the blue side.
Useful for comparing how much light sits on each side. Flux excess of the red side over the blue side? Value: 16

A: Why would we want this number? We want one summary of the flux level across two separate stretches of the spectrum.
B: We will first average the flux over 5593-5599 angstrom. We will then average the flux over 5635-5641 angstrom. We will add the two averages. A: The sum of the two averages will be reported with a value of 9.58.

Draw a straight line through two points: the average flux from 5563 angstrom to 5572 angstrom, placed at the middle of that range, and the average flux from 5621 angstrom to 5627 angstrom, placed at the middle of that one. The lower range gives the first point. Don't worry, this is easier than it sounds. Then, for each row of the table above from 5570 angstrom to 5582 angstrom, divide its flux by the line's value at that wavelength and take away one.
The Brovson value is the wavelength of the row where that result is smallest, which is 5571.0 angstrom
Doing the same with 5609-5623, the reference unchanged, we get 5613.0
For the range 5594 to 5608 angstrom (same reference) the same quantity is 5598.0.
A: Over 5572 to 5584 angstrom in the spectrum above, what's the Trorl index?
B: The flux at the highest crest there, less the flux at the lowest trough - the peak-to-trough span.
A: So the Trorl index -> 1.05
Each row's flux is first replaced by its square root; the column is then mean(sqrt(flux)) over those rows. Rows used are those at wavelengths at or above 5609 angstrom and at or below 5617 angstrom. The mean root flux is 2.12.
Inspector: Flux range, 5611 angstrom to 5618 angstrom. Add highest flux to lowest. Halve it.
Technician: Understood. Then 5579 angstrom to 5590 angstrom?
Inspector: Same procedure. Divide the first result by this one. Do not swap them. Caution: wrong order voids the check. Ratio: 0.91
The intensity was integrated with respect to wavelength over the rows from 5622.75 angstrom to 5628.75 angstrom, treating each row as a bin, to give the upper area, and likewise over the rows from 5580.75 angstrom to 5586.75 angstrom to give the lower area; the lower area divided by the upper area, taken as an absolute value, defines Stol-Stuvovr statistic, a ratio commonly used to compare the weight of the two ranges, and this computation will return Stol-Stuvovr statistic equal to 0.96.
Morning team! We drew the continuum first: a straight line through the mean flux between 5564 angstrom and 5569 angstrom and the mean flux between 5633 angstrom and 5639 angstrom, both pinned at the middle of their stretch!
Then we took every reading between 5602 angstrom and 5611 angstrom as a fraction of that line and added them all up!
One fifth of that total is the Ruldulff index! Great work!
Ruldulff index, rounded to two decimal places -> 1.22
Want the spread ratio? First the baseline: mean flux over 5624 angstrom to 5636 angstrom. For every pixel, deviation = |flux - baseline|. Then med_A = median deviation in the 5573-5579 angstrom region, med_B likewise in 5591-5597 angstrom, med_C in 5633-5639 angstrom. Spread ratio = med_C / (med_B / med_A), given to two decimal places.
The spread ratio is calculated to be 0.07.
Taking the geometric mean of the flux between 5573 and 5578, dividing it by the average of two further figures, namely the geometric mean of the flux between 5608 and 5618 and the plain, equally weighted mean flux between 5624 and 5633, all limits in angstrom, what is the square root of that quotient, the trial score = 1.01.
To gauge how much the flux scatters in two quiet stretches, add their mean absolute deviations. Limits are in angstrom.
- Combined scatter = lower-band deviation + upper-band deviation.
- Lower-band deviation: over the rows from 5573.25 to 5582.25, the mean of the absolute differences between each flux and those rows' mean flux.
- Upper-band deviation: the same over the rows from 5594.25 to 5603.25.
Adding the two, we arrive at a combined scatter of 0.50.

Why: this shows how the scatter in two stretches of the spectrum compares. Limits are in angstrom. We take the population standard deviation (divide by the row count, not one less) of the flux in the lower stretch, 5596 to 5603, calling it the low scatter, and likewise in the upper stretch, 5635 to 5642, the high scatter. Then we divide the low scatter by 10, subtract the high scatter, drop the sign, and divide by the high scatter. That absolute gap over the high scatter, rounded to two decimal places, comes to 0.89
